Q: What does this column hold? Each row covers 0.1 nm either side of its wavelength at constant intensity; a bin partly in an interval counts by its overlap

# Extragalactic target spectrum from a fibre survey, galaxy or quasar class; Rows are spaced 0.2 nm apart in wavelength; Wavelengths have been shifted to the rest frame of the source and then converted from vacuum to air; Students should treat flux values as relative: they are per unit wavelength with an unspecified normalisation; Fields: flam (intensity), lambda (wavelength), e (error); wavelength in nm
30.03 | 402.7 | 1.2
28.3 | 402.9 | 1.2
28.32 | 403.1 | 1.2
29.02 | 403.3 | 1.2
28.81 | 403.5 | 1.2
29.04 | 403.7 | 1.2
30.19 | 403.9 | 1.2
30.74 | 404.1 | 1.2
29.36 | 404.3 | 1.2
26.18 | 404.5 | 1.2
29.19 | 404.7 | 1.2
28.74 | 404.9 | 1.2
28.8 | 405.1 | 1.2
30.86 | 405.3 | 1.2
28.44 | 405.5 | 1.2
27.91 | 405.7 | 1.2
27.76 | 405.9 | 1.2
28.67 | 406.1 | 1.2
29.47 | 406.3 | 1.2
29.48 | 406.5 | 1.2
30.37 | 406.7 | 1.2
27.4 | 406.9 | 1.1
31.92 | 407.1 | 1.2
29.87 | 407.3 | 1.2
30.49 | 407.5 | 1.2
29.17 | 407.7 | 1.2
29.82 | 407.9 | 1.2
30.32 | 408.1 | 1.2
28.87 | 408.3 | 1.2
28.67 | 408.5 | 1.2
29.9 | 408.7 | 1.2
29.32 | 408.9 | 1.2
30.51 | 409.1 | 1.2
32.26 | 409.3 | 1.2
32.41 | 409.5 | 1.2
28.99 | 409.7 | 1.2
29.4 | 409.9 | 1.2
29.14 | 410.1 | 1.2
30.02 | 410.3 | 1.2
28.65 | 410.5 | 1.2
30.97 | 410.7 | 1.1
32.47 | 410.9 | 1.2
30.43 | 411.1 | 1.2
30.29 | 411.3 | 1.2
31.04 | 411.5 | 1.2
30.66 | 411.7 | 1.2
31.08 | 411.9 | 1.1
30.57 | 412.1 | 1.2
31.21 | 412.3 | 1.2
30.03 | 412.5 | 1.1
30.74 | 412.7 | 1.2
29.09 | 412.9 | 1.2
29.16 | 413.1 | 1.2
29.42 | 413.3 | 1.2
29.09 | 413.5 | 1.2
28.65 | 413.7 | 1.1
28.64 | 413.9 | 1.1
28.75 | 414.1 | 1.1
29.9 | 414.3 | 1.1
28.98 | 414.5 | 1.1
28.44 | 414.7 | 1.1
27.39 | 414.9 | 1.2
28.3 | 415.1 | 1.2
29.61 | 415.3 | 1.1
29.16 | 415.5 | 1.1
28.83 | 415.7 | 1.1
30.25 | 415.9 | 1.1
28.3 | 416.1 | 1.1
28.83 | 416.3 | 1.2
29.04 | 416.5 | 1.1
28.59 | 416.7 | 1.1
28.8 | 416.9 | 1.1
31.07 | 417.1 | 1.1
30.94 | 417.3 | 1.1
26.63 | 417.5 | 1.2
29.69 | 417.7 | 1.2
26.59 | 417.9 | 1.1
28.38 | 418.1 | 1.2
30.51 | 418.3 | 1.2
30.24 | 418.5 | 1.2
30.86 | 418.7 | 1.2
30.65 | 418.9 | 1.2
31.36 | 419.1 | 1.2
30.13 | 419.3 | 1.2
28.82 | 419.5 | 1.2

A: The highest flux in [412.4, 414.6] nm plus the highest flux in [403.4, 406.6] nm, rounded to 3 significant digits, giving 61.6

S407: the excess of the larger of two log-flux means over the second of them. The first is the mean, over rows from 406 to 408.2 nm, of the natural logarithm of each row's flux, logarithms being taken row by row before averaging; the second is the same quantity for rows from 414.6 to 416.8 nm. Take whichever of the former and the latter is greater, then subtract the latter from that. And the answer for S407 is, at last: 0.031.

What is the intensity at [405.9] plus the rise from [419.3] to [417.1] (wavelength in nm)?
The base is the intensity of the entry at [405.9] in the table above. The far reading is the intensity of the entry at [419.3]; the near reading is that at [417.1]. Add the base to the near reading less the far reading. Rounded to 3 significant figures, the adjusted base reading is 28.7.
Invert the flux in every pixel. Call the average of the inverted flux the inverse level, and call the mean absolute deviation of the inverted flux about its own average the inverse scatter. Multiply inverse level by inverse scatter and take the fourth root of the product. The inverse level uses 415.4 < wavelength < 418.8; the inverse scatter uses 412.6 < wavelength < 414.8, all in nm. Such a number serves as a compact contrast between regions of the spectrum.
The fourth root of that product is 0.065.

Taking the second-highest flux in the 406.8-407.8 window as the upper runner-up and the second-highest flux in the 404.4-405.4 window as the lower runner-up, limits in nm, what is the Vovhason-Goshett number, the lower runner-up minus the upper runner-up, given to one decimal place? -1.3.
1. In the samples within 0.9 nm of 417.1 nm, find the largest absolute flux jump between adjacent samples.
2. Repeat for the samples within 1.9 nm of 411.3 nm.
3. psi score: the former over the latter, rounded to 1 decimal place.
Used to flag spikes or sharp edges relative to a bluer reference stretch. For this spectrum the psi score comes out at 1.3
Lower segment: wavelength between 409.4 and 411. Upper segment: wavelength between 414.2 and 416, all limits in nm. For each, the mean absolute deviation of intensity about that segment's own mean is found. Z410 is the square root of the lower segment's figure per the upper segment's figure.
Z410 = 1.38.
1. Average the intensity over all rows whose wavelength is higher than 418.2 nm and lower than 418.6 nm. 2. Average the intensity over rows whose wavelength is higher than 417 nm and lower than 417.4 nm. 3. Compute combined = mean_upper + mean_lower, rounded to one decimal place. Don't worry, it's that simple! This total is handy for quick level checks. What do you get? 61.4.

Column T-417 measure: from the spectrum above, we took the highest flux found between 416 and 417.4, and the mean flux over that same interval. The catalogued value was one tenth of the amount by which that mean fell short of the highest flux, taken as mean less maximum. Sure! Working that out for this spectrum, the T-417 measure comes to -0.17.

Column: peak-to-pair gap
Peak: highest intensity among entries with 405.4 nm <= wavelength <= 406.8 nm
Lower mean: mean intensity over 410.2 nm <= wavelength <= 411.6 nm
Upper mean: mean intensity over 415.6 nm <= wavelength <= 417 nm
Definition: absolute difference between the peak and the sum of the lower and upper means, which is 29.1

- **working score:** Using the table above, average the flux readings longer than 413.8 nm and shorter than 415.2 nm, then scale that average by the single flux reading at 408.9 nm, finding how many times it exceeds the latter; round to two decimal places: 0.98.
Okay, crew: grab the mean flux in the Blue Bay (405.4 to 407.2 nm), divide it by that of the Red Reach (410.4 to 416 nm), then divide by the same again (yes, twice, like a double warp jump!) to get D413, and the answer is 0.0329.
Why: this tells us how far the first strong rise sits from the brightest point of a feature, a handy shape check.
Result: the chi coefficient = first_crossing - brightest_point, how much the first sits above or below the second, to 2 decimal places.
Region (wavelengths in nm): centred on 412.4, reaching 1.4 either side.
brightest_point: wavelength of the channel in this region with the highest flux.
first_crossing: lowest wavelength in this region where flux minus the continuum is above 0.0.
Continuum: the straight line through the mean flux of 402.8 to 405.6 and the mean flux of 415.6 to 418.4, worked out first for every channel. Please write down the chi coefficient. -1.20 nm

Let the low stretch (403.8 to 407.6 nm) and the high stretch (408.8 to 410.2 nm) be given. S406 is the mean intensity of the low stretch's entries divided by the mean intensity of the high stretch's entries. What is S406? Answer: 0.97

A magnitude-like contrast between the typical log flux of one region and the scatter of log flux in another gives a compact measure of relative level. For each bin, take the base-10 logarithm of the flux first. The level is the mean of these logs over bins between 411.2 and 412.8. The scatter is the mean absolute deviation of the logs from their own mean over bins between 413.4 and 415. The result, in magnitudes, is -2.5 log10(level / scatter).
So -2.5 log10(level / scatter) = -5.8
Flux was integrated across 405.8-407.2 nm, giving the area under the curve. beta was 41.01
